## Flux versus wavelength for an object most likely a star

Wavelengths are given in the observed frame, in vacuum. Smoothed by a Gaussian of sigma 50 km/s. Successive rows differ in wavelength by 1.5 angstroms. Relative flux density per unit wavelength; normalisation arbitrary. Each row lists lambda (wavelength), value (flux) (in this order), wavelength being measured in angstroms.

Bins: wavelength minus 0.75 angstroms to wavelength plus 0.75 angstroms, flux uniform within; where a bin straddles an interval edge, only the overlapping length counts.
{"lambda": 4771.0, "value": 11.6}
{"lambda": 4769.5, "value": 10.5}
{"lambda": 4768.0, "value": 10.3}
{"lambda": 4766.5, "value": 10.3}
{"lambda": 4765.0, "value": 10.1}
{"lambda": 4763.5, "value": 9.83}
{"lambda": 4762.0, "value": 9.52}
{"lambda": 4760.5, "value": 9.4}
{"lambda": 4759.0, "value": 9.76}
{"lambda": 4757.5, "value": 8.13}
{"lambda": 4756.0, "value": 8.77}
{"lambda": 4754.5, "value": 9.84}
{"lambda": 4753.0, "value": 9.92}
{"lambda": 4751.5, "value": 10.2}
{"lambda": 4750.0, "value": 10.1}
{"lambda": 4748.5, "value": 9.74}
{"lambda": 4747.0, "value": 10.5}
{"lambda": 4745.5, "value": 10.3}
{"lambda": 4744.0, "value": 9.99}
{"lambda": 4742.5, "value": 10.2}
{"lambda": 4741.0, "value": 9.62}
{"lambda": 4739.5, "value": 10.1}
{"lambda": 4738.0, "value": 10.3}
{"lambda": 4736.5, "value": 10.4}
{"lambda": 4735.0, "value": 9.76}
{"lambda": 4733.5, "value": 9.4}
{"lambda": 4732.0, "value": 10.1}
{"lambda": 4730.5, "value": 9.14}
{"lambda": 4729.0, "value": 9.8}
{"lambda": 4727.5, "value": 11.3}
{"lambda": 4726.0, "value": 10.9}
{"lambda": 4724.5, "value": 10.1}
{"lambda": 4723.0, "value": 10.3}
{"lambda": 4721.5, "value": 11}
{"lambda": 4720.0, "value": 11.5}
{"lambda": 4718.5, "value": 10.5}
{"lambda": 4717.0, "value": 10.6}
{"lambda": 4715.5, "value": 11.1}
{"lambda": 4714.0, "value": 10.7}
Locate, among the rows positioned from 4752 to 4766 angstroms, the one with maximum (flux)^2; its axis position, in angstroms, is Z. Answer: 4765.0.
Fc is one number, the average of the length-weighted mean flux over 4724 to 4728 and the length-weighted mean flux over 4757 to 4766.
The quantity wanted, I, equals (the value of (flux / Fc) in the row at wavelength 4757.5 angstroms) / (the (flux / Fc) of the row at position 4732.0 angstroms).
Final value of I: 0.80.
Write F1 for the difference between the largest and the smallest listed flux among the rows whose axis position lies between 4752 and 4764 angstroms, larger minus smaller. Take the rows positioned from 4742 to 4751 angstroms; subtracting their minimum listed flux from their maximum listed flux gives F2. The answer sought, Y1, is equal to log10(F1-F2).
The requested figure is 0.01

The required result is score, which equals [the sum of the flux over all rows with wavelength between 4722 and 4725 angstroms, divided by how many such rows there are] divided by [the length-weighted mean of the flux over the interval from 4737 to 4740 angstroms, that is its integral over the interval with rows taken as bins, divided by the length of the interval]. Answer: 1.00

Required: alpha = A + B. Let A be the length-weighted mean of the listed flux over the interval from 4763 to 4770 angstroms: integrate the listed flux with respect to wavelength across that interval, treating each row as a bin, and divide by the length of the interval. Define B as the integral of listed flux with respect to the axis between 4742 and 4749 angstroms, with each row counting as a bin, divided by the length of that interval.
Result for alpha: 20.4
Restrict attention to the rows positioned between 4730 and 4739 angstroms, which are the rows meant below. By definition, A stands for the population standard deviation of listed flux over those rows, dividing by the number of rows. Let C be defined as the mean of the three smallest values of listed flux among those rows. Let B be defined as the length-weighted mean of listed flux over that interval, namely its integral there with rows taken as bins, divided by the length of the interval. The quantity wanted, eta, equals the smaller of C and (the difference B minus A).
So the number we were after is 9.4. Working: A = 0.46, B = 9.9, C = 9.4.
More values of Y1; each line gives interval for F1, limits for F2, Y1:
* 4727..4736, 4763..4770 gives 0.17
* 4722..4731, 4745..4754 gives 0.15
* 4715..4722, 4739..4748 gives -0.92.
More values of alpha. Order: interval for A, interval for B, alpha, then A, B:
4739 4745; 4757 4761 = 19.1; 9.99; 9.1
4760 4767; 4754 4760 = 18.9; 9.83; 9.1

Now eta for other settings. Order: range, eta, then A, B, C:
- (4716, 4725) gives 10.2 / 0.46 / 10.7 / 10.3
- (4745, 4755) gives 9.8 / 0.25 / 10.1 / 9.8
